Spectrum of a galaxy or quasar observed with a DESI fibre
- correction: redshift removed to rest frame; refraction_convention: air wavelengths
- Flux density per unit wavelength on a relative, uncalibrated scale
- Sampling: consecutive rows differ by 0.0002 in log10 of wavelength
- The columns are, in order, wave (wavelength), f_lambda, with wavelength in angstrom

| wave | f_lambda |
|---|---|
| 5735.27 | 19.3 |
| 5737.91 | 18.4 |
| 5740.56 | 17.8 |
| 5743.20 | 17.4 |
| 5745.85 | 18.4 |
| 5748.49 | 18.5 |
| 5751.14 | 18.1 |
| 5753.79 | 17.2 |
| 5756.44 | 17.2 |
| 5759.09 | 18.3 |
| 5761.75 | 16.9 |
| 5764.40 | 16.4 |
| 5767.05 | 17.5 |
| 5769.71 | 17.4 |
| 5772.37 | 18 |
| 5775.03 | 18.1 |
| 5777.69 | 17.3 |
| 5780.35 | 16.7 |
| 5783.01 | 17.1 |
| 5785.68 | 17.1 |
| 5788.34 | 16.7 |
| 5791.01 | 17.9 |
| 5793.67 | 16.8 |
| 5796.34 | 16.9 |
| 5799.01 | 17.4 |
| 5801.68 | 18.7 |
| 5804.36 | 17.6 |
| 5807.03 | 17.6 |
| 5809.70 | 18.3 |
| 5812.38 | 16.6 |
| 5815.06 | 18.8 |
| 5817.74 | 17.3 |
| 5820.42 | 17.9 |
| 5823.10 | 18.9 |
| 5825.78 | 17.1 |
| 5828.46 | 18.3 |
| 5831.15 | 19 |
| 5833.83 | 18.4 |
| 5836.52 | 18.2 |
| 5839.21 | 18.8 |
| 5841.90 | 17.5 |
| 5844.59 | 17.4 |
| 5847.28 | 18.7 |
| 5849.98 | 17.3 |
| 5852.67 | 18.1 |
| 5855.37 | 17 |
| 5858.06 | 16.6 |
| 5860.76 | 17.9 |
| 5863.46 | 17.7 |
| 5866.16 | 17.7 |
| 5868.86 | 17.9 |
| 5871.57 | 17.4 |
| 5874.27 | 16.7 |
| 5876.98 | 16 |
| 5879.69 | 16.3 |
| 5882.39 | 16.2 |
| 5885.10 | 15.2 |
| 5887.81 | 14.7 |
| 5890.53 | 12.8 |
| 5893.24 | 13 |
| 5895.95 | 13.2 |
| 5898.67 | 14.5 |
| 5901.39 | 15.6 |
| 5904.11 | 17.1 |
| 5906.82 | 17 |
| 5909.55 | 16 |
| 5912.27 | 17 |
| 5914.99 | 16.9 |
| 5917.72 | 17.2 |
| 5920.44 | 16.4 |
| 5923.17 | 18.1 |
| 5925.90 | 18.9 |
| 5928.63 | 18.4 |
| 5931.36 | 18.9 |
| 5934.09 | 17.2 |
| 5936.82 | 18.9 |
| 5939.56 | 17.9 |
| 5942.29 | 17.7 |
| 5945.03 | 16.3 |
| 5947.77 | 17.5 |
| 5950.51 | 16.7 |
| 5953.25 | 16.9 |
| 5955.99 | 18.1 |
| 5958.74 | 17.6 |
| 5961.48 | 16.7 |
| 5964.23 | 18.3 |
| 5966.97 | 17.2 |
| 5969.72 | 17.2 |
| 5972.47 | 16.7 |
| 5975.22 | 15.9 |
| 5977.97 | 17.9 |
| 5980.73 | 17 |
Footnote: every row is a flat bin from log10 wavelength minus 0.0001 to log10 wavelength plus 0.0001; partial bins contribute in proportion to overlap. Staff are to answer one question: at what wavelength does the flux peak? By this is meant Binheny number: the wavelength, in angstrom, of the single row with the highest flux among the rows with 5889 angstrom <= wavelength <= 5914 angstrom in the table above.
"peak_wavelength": 5904.11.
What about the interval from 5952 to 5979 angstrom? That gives 5964.23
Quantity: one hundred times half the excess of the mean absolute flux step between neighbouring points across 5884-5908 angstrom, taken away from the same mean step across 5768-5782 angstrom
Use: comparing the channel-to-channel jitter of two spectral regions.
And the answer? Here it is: -16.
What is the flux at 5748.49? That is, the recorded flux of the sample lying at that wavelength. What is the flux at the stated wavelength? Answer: 18.5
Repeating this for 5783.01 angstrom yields 17.1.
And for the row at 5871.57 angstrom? 17.4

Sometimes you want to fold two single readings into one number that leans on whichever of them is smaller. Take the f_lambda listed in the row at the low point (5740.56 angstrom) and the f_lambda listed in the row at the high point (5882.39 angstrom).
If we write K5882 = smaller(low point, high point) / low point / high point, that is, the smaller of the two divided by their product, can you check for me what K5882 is 0.0562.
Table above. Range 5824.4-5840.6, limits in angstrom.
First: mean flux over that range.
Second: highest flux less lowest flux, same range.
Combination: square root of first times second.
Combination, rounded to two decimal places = 5.90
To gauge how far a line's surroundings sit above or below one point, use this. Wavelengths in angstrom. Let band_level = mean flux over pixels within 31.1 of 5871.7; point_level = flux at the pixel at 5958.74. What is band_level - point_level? -1.3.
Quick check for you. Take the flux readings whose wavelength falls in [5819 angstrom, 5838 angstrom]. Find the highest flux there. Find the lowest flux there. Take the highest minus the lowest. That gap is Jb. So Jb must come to 1.9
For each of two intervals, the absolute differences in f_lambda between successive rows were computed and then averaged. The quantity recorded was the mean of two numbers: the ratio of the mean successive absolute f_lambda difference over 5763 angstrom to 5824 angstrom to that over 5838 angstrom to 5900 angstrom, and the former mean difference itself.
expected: 0.94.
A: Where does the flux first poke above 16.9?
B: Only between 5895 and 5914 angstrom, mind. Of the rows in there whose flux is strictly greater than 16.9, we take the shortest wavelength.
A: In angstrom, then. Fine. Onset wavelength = 5904.11 angstrom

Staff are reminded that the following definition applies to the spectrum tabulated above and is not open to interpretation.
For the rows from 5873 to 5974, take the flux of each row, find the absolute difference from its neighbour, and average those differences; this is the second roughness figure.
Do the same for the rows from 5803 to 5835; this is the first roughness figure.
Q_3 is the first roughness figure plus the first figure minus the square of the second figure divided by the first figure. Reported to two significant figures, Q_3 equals 1.6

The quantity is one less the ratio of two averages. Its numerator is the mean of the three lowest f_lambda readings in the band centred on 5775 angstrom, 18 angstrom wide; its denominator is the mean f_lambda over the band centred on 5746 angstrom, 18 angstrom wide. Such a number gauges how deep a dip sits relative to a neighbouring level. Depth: 0.052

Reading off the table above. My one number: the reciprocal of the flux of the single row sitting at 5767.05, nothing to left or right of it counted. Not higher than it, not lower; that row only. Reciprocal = 0.057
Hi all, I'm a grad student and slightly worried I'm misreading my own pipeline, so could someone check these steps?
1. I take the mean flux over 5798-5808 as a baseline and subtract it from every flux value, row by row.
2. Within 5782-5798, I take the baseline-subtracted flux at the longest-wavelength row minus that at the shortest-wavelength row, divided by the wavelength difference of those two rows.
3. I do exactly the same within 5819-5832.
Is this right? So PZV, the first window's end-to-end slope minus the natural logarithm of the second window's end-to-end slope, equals 2.3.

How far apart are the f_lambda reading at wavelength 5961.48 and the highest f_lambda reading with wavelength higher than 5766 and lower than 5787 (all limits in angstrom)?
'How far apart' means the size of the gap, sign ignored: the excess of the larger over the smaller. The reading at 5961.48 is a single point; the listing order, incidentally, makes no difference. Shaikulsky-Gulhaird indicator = 1.4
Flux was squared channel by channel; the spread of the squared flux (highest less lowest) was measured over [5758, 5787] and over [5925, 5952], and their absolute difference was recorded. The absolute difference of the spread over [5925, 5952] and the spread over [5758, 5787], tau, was 26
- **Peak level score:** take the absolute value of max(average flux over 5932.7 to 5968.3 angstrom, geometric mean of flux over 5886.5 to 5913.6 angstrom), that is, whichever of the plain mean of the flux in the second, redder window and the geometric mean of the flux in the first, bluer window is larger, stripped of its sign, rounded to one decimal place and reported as 17.5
